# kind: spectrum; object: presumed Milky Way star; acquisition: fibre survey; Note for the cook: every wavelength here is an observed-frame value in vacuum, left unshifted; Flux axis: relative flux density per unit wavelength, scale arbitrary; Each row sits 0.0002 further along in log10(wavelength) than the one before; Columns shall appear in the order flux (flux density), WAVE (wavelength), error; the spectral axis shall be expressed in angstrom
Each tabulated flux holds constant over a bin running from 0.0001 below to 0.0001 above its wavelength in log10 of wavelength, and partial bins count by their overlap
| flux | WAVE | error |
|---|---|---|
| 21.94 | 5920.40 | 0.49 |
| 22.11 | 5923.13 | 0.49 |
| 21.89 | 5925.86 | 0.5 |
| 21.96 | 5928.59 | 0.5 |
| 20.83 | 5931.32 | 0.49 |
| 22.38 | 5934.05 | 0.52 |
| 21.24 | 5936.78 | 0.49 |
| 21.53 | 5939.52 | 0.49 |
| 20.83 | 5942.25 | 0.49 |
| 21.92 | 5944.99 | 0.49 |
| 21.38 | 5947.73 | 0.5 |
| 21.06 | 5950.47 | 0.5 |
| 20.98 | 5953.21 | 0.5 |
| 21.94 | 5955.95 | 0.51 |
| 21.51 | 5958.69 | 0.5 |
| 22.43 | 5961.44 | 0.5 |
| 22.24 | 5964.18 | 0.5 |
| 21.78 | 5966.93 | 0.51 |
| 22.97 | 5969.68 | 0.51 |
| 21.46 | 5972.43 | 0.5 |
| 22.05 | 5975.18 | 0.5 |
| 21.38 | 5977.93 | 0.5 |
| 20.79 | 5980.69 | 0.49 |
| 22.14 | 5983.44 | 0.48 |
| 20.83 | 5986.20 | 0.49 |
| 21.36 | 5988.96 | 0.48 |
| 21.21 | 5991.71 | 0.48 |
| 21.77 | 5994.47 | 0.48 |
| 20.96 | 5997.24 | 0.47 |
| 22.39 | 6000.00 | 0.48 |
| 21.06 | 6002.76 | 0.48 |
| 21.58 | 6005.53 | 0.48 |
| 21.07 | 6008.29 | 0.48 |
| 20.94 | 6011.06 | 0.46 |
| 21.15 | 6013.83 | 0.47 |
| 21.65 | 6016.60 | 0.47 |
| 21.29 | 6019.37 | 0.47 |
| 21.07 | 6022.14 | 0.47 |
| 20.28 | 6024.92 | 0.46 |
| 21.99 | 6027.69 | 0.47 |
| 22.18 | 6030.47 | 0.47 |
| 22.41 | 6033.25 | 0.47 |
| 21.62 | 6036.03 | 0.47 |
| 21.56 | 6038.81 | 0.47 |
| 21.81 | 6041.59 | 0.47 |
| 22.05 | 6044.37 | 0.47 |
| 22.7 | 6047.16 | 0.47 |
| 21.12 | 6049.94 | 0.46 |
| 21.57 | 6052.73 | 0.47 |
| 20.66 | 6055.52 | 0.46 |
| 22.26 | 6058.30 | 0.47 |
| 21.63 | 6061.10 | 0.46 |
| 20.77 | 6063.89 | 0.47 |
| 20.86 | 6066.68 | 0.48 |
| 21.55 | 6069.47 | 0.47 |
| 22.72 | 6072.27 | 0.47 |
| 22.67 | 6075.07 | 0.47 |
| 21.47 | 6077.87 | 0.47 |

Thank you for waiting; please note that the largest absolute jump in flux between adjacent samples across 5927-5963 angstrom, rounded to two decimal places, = 1.55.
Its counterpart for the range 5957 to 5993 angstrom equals 1.51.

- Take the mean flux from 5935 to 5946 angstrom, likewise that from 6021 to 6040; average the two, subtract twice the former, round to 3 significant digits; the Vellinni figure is -21.3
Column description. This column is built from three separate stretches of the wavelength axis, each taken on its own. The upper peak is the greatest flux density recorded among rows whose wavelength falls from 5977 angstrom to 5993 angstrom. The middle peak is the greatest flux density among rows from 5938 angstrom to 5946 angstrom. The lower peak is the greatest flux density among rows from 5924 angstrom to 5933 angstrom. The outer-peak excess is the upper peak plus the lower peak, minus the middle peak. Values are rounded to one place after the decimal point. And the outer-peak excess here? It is 22.2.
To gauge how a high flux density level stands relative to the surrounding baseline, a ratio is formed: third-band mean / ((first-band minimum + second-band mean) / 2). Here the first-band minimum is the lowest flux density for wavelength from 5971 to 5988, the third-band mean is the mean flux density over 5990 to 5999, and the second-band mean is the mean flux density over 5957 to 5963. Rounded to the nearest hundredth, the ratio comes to 1.00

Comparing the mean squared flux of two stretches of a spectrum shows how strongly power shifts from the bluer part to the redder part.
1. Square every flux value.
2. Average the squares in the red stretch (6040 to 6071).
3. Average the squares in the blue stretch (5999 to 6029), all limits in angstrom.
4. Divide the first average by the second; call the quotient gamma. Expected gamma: 1.02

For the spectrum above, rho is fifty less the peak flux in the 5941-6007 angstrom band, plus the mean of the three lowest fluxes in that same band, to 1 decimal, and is 47.8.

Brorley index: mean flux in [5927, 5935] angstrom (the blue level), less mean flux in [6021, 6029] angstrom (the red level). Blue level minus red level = 0.6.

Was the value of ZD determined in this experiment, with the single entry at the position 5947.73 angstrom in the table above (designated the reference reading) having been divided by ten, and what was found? 2.14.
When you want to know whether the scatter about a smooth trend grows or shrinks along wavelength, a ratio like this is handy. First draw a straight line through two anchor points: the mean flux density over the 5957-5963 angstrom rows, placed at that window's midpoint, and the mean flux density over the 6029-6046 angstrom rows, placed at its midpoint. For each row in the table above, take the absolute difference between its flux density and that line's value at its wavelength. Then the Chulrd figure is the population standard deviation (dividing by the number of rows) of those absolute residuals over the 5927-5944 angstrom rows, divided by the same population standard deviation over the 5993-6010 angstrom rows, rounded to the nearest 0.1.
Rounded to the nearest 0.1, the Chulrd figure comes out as 1.3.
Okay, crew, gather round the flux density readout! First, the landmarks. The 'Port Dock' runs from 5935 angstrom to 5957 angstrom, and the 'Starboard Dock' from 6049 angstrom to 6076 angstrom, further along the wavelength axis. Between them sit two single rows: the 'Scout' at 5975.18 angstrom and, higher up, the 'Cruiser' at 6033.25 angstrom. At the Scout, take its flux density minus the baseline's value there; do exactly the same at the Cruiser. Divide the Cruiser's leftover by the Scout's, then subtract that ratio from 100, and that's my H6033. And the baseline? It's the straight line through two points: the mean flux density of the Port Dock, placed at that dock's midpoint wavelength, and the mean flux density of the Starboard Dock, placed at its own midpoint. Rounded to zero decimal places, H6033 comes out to 99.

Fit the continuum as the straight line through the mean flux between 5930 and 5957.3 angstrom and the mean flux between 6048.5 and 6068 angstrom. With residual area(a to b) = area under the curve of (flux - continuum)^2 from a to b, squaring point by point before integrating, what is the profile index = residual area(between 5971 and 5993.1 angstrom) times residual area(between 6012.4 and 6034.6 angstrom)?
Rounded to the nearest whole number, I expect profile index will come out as 49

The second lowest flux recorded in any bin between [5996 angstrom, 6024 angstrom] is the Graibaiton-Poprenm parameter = 20.96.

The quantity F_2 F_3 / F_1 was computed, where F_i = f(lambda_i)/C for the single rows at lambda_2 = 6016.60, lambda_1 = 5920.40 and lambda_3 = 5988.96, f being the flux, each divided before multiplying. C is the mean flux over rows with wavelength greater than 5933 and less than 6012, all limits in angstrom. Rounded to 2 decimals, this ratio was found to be 0.98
